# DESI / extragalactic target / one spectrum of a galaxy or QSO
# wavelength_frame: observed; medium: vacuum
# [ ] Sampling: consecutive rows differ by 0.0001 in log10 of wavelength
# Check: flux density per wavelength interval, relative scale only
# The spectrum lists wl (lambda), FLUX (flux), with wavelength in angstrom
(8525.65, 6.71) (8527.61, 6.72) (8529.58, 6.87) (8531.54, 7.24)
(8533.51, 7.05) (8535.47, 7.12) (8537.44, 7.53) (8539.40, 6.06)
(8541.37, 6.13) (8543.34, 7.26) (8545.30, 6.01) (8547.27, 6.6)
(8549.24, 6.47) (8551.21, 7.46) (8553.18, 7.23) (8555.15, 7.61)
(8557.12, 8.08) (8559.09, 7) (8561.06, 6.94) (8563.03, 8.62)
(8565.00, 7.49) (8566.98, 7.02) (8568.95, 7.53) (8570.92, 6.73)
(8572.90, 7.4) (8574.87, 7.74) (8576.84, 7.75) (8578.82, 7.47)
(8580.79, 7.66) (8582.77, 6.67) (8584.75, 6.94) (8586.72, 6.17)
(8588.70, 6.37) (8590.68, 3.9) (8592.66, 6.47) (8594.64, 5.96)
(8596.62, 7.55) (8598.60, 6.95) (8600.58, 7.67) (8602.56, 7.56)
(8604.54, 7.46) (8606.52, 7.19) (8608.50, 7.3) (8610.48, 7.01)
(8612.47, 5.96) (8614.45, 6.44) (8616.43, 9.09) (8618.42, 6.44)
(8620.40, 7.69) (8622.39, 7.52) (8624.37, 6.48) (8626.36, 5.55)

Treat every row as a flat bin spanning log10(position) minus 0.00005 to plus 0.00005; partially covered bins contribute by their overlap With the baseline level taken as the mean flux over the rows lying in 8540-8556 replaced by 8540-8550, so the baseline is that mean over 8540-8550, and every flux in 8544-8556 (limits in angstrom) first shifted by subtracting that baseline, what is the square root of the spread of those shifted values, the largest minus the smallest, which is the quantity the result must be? 1.26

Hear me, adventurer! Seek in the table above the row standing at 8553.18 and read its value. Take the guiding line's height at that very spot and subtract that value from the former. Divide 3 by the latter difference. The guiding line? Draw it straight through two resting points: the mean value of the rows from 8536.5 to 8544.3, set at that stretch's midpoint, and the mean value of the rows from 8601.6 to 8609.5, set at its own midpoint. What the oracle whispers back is -8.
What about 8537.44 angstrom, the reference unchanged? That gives -4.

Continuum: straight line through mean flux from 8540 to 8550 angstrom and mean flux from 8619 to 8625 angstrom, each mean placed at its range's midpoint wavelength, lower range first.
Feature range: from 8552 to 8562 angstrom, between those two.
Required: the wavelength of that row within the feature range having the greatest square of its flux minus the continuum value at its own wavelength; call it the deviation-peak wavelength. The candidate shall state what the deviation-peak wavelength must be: 8557.12 angstrom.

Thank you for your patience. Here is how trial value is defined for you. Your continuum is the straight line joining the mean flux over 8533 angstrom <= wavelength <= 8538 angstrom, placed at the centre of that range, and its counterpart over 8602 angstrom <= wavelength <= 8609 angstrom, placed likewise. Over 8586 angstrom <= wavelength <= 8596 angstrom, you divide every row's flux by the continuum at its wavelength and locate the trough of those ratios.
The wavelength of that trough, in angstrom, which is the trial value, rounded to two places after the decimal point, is 8590.68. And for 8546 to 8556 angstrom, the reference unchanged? 8549.24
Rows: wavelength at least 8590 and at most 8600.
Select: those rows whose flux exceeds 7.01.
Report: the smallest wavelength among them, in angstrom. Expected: 8596.62 angstrom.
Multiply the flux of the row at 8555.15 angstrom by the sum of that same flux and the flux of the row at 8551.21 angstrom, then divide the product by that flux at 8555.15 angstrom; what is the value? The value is 15.1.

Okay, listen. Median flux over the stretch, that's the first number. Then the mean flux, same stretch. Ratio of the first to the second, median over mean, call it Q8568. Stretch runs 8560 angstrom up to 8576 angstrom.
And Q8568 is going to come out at 1.00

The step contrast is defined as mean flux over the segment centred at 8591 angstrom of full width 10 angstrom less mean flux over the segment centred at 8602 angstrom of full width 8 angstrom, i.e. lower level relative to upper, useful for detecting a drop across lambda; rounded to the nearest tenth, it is -1.6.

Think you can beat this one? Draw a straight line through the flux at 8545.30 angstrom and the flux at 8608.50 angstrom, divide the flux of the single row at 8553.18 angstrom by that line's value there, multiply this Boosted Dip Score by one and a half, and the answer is 1.76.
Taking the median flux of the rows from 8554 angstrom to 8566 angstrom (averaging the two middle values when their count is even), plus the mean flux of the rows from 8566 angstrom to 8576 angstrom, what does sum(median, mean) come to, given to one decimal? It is 14.8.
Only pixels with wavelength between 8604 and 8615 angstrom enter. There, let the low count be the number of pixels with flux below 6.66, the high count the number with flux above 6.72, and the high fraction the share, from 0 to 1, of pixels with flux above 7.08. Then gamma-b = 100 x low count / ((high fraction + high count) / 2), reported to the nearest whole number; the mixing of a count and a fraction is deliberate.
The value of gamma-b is 89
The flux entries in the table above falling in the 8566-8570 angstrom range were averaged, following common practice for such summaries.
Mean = 7.28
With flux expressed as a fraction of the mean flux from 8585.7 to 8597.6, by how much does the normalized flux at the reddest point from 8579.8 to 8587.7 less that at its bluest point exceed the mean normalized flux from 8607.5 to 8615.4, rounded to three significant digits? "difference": -1.35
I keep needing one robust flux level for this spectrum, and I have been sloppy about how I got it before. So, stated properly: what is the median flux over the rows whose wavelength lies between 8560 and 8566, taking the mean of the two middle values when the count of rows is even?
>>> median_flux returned 7.49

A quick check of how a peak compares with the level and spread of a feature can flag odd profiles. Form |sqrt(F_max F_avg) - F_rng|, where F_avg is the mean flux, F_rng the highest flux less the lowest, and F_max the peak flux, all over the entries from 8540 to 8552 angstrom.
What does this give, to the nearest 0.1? 5.6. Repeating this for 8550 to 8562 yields 6.6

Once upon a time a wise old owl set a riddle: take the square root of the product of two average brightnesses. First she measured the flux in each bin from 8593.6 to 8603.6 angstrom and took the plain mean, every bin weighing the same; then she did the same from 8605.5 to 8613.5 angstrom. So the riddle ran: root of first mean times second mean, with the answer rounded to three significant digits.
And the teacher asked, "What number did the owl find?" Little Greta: 7.00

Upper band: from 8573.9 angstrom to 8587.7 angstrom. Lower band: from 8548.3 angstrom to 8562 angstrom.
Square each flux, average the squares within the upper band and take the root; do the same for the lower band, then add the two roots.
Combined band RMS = 14.5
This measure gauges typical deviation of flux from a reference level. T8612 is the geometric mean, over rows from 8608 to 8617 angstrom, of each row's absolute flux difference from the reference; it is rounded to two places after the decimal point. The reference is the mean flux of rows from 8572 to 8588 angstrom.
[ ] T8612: 0.50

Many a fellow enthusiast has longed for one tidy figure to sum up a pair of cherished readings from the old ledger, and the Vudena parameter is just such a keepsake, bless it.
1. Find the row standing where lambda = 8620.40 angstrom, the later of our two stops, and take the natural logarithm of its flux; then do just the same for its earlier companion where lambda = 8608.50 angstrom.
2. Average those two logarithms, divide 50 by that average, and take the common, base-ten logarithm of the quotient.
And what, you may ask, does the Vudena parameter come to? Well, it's 1.39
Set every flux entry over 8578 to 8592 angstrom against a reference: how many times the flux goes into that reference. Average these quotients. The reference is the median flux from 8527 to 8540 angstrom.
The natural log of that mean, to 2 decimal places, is 0.13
